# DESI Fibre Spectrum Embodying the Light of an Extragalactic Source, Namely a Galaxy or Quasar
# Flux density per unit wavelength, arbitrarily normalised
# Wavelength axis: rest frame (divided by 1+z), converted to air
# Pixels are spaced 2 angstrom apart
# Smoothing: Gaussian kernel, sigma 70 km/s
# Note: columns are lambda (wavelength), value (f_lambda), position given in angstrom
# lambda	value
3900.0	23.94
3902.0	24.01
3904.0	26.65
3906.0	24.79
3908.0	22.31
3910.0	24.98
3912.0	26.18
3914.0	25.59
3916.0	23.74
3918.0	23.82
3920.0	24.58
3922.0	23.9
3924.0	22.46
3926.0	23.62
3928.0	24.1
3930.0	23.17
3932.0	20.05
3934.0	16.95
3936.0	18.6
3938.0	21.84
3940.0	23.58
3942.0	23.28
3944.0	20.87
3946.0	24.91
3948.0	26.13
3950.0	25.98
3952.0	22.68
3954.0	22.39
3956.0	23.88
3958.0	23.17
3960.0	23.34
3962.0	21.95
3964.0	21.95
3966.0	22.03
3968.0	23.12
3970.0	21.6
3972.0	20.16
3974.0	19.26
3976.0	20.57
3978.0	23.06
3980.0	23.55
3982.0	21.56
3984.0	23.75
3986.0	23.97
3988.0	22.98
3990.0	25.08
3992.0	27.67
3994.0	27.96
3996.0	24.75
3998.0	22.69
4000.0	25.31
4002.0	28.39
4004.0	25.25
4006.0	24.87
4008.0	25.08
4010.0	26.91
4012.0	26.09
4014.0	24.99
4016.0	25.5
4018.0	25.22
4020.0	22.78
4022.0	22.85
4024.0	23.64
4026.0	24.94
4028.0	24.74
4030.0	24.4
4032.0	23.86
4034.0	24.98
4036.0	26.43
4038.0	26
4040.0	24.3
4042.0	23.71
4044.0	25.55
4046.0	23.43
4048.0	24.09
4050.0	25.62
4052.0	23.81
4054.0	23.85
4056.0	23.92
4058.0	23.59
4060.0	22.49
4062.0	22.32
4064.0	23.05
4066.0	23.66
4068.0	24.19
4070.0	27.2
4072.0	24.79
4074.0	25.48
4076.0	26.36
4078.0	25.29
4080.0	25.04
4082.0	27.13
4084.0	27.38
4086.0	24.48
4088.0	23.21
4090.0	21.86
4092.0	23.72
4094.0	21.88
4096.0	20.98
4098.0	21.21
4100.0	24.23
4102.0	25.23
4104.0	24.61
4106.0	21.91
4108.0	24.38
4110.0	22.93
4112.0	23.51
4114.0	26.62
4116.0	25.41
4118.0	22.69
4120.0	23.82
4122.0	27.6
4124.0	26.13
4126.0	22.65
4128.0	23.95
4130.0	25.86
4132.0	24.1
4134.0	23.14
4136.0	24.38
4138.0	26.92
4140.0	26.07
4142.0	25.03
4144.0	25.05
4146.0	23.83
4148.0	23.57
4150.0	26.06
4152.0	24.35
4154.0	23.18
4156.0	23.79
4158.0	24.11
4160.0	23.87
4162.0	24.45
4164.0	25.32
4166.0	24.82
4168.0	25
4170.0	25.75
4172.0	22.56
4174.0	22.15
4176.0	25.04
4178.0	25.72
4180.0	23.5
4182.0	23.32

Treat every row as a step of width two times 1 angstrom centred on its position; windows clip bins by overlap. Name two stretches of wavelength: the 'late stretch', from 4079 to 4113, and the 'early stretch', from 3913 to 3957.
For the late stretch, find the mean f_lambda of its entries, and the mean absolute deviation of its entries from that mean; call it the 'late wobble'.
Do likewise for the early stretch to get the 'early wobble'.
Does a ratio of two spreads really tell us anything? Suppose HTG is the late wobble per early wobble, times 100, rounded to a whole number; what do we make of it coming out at 89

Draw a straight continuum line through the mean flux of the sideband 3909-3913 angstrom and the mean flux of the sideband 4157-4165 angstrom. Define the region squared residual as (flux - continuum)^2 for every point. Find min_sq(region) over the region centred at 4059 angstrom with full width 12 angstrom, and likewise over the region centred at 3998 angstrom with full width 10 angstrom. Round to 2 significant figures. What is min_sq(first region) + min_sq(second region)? 1.0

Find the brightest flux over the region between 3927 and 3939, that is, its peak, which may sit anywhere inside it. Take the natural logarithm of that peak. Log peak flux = 3.18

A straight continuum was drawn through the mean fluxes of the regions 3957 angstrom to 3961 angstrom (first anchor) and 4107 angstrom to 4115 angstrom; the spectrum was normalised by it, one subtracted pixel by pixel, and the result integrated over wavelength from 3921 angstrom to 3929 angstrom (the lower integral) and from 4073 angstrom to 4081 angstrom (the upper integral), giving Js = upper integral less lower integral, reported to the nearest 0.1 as 0.3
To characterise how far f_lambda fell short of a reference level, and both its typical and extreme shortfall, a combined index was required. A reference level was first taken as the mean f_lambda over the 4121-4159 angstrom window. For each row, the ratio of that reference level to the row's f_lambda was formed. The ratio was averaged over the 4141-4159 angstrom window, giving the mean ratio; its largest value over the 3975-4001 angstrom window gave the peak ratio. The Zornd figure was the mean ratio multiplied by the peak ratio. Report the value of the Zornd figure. 1.2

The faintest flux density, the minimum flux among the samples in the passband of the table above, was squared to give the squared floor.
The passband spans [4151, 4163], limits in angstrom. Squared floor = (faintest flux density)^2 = 537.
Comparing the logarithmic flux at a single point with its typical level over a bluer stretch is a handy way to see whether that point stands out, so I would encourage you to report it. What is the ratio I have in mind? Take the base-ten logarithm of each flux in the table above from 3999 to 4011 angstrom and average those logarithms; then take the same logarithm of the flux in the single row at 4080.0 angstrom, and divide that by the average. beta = 0.99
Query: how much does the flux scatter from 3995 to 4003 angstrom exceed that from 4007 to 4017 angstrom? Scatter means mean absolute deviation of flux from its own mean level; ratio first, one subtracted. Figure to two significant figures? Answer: 1.5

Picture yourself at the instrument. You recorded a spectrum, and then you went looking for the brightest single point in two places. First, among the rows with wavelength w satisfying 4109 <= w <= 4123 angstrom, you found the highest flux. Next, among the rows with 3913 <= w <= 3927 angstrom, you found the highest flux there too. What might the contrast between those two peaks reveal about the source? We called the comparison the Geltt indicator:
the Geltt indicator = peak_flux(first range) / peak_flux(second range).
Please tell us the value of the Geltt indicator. 1.08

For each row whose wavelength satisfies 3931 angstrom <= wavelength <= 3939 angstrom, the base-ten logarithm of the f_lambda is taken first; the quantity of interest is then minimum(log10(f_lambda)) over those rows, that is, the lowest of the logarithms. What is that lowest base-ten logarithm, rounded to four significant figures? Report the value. 1.229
